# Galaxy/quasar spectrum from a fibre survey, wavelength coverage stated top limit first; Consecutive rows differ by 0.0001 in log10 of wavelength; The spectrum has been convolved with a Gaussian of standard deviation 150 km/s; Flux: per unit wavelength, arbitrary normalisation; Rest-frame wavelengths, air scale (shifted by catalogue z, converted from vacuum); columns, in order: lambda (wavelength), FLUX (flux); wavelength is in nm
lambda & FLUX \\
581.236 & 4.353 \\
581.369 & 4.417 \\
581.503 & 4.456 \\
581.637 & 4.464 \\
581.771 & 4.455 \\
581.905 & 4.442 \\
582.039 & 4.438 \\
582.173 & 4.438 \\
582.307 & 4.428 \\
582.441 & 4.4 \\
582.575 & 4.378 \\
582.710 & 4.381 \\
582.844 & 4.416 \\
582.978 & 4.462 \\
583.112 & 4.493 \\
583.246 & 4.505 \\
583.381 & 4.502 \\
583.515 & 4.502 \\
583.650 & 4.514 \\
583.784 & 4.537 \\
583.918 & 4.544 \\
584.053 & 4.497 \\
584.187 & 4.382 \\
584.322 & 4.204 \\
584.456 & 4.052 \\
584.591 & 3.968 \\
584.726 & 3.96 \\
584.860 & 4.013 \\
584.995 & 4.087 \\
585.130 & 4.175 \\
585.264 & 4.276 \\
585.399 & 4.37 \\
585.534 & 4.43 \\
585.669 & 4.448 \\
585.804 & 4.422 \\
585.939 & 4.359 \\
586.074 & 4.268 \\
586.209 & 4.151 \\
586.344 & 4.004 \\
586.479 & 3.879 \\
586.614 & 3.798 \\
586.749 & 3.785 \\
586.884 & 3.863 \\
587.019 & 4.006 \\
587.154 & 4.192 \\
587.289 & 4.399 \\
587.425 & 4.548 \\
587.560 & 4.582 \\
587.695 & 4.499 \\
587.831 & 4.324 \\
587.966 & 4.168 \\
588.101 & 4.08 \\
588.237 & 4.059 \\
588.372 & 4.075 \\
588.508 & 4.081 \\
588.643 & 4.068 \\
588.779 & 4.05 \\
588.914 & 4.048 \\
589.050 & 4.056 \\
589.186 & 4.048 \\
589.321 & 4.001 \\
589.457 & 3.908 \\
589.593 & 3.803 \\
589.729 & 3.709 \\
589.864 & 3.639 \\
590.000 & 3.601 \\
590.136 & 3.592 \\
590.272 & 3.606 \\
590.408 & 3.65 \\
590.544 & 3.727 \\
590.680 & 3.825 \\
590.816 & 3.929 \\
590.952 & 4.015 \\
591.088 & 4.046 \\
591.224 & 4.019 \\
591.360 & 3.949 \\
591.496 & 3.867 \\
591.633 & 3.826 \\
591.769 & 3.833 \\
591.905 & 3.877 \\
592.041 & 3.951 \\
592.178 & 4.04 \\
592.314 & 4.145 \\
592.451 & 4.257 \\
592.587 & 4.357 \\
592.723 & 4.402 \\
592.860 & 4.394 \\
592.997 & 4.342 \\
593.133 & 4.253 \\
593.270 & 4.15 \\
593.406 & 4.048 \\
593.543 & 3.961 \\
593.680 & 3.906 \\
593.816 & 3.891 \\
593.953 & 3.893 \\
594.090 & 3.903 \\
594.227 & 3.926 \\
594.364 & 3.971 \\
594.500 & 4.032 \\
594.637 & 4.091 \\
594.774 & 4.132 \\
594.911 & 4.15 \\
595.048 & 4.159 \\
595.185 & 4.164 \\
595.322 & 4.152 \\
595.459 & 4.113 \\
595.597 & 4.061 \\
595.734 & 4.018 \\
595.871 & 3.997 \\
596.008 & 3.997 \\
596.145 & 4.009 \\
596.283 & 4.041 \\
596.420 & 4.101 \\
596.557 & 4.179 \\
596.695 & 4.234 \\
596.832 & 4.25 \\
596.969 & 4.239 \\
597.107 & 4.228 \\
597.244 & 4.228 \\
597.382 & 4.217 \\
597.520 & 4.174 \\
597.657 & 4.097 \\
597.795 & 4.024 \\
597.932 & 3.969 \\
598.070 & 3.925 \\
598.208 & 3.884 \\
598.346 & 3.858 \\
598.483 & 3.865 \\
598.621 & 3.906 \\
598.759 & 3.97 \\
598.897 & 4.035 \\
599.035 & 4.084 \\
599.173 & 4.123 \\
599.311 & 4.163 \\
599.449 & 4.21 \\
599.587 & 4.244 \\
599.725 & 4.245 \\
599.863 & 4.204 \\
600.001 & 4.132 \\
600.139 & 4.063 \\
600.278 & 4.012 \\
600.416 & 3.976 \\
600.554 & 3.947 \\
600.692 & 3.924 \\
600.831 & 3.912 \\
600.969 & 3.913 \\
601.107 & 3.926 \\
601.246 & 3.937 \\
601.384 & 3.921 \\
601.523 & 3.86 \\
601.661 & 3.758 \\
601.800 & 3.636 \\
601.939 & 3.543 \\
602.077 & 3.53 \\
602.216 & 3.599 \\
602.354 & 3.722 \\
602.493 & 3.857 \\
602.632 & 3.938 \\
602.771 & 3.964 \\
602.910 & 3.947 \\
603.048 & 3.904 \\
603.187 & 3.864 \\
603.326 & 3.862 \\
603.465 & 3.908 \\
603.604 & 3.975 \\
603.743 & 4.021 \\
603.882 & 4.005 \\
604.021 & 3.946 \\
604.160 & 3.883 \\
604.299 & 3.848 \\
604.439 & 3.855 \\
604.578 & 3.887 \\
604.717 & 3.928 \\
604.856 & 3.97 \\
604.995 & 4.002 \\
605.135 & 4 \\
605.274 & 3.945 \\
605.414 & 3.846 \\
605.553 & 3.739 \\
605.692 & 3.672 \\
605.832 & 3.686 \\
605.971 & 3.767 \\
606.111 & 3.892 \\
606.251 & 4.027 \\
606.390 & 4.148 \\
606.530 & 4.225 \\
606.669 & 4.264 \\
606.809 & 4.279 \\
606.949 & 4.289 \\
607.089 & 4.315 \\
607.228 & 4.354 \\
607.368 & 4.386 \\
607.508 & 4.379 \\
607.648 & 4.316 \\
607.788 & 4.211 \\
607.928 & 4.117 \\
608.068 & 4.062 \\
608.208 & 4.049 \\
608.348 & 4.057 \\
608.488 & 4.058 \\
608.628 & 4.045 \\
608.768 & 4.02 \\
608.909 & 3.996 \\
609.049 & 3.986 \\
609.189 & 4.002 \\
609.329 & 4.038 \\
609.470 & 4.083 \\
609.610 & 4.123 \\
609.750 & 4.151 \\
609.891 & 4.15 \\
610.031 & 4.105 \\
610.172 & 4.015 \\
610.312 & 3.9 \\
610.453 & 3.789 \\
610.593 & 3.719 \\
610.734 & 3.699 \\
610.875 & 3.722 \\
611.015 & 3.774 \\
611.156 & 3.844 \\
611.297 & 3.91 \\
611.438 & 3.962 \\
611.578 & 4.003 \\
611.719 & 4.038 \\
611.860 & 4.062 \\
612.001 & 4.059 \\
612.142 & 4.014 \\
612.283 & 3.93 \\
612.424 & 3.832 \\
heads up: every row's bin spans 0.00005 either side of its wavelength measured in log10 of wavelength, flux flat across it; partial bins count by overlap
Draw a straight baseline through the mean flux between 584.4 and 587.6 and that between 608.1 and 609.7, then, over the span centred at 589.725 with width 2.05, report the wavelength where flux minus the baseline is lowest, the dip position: 590.136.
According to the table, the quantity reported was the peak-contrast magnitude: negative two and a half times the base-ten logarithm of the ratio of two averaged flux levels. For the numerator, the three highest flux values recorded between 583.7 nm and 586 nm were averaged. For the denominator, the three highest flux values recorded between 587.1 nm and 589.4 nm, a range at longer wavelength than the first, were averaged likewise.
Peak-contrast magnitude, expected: 0.00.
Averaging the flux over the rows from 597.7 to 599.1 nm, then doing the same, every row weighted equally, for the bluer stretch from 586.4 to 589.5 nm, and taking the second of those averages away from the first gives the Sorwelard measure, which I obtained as -0.16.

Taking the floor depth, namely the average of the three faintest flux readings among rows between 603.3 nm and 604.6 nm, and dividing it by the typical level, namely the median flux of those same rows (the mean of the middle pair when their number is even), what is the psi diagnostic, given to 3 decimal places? 0.989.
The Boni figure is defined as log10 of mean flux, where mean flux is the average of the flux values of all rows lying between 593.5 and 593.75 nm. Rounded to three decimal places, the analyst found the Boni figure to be 0.595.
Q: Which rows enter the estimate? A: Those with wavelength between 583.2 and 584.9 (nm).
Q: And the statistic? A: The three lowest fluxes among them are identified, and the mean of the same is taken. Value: 3.98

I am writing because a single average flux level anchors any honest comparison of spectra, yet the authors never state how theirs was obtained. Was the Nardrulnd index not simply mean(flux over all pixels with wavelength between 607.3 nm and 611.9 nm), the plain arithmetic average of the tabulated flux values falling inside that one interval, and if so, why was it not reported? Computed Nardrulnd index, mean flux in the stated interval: 4.02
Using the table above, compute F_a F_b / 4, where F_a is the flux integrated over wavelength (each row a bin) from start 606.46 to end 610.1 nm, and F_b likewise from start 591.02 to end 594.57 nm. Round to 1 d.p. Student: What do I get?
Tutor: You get 54.4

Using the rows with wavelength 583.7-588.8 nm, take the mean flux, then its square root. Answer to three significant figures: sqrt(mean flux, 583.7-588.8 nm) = 2.05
